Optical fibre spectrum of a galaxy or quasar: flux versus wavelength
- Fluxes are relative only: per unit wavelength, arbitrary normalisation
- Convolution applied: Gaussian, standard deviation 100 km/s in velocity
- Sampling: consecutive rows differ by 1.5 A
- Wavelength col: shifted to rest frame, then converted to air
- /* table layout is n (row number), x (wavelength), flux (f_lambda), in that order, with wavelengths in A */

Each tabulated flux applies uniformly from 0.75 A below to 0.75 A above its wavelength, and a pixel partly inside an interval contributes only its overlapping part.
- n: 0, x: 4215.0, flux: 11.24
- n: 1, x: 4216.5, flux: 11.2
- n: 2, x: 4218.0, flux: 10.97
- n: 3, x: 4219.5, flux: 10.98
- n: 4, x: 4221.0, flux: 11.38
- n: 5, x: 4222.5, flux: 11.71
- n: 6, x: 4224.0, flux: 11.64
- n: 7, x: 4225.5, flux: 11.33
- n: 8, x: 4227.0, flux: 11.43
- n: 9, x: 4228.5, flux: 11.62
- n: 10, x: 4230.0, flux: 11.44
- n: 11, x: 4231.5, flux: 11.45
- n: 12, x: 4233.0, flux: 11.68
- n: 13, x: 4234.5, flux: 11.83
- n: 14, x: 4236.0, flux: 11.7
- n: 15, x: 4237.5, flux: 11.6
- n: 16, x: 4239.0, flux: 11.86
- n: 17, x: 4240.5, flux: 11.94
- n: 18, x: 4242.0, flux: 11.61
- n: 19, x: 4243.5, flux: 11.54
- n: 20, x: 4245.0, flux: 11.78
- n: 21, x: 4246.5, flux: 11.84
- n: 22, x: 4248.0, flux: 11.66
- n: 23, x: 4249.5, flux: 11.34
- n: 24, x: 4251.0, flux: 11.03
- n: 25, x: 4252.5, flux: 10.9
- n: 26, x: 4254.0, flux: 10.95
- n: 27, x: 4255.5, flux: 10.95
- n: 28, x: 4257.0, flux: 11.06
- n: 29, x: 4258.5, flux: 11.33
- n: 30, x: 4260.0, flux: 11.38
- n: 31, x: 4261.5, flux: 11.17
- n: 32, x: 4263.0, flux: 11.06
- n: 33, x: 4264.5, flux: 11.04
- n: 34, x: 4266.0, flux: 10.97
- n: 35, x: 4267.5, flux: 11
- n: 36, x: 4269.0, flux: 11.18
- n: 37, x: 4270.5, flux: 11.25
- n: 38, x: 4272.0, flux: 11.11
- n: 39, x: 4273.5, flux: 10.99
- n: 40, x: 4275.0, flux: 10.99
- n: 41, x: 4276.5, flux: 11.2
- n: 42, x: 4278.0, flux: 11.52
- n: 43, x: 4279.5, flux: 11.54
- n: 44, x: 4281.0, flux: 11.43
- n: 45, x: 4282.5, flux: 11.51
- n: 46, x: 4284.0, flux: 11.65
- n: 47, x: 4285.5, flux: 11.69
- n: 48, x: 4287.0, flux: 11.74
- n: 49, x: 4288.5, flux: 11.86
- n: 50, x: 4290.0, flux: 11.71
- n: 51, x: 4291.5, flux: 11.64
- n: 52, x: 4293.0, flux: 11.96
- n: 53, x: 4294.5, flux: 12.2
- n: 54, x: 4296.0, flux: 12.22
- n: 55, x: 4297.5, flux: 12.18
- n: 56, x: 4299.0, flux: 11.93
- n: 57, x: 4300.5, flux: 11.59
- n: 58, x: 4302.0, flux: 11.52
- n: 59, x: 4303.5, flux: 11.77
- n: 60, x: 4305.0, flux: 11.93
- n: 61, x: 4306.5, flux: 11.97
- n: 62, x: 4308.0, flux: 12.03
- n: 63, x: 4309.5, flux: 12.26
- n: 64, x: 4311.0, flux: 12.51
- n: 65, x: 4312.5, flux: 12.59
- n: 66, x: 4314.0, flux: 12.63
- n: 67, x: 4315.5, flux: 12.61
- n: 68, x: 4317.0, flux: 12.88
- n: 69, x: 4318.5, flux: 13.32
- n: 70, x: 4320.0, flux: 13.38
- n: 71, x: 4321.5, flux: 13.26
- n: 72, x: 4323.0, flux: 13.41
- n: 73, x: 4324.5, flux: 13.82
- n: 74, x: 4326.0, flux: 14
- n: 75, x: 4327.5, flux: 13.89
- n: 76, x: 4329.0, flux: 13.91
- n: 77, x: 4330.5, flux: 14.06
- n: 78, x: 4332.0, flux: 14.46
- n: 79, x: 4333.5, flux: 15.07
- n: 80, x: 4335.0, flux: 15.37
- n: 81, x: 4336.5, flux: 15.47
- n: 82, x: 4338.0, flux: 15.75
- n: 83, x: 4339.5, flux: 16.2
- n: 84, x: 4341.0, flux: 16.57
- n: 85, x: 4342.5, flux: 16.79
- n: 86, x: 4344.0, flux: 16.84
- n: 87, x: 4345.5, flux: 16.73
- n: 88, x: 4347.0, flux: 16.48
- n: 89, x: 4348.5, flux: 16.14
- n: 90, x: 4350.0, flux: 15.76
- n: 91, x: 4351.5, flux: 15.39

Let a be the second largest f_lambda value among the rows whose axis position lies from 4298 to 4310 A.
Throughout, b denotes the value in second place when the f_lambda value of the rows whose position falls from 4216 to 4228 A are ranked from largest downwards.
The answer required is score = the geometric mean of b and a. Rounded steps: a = 12.03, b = 11.64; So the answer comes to 11.8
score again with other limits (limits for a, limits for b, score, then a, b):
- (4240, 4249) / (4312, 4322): 12.6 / 11.84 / 13.32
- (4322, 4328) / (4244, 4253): 12.8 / 13.89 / 11.78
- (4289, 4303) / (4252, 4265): 11.8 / 12.2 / 11.33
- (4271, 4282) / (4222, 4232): 11.6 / 11.52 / 11.64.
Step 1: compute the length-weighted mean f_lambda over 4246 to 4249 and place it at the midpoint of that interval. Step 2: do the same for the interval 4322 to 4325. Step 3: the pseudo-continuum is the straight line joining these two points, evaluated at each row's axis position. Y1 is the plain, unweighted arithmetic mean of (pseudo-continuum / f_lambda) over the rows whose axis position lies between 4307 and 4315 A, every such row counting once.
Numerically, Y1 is 1.07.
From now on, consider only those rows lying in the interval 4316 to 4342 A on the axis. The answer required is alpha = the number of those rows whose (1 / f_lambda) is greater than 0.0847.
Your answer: 0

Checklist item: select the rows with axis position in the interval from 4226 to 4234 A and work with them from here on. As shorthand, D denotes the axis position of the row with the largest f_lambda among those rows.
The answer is 4233.0 A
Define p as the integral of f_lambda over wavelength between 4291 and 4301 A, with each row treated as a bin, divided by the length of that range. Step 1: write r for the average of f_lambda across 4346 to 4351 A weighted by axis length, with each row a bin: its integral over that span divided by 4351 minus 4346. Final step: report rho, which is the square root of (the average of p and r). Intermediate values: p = 12.0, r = 16.1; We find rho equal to 3.75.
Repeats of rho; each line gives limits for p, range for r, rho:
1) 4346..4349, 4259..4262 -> 3.72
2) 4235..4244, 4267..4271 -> 3.38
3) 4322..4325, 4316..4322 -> 3.66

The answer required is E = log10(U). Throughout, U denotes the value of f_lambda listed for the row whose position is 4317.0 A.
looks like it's 1.11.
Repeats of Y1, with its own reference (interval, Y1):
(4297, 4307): 1.10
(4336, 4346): 0.86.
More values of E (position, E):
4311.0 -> 1.10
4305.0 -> 1.08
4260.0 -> 1.06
